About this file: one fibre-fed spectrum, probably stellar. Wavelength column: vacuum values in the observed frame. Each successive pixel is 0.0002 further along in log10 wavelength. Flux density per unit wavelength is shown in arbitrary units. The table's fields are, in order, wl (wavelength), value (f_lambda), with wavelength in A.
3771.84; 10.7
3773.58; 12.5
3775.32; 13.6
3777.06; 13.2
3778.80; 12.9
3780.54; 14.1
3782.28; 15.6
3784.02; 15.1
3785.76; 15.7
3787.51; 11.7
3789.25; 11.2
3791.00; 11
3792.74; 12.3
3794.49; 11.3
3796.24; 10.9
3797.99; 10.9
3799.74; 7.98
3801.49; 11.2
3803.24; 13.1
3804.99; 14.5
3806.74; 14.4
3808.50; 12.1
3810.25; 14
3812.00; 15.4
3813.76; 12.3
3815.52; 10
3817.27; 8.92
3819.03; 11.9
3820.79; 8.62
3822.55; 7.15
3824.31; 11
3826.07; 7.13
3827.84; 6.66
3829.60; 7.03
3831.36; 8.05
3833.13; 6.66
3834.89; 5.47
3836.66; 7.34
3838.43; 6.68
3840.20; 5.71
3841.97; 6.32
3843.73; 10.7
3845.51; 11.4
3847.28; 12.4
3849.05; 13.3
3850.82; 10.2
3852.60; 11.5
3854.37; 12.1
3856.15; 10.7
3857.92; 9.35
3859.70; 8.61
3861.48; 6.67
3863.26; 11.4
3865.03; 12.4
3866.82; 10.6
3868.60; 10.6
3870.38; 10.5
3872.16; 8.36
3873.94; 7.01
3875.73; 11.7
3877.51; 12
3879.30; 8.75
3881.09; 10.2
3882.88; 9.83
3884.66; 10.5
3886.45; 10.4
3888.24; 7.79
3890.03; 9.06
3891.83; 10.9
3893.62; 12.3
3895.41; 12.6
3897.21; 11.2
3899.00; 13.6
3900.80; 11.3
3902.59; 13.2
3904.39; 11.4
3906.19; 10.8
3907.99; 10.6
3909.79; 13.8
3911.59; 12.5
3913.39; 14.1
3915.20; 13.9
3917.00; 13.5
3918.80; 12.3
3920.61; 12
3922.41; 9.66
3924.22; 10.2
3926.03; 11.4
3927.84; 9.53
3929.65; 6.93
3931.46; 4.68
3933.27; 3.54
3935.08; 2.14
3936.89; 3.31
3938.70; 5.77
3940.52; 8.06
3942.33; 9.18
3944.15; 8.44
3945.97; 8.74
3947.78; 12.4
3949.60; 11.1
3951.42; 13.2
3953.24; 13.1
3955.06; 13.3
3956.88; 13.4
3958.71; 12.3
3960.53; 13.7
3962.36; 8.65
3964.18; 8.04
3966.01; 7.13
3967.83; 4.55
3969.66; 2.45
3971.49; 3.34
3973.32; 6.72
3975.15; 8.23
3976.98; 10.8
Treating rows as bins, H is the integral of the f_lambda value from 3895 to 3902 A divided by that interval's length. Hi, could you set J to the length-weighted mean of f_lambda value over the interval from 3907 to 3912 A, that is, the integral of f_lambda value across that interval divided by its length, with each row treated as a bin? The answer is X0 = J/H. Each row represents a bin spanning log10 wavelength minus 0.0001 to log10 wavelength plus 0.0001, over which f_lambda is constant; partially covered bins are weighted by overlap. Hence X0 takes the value 1.00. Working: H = 12.2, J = 12.3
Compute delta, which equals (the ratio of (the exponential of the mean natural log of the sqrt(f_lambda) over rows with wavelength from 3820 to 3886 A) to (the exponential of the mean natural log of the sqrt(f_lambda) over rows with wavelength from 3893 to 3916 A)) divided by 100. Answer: 0.009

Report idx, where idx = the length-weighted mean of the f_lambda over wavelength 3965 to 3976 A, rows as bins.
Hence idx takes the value 5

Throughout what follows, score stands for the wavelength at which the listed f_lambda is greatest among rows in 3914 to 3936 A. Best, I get 3915.20 A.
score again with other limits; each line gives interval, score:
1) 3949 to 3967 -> 3960.53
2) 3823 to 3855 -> 3849.05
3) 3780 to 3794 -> 3785.76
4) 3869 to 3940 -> 3913.39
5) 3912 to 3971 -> 3913.39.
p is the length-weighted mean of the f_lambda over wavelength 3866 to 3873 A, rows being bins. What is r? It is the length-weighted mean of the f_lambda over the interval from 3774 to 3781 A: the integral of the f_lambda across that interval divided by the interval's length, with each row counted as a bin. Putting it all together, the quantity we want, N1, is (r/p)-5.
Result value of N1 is -3.7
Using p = 10.0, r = 13.3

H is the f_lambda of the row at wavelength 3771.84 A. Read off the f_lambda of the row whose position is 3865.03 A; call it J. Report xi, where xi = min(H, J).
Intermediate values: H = 10.7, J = 12.4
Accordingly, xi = 11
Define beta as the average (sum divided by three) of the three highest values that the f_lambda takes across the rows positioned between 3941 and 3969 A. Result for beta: 13.5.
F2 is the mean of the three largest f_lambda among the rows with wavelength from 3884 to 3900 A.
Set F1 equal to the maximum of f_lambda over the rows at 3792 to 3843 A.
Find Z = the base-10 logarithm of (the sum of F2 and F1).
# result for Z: 1.45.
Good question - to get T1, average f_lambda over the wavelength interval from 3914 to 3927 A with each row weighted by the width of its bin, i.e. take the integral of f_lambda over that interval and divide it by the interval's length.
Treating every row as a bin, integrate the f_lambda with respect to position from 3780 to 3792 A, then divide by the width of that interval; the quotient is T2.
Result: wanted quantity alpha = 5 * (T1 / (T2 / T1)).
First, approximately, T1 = 12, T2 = 13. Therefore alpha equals 52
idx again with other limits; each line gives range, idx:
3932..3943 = 5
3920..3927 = 11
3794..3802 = 10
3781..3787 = 15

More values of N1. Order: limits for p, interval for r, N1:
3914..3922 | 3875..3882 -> -4.2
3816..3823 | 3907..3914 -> -3.6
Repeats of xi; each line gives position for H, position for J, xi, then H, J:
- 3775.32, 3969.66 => 2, 13.6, 2.45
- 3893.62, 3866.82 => 11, 12.3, 10.6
